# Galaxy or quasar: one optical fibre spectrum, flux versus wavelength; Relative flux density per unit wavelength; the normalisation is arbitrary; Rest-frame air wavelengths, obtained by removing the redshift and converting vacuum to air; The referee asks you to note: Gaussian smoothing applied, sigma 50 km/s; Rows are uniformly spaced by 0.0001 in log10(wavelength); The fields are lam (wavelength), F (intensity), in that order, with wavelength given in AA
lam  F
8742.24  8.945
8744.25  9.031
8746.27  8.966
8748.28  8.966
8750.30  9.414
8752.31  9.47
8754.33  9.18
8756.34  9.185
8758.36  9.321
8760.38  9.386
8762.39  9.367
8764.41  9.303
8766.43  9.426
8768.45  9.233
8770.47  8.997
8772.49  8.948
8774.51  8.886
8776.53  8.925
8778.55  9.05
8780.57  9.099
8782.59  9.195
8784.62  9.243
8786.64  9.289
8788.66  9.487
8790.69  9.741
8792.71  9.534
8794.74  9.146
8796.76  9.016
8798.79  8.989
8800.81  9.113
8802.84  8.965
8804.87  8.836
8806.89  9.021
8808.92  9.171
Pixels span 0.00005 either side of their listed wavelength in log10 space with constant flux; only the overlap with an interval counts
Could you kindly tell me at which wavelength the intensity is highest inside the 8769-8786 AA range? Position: 8784.62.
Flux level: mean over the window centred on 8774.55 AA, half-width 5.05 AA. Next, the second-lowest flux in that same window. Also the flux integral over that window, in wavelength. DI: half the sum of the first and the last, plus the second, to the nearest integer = 59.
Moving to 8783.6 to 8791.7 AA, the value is 52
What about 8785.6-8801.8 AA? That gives 89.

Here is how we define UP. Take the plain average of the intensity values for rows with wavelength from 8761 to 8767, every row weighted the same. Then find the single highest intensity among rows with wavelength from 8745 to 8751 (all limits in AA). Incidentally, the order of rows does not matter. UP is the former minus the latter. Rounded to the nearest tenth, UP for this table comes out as 0.0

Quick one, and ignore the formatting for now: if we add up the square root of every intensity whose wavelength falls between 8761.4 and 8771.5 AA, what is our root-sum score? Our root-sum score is 15.22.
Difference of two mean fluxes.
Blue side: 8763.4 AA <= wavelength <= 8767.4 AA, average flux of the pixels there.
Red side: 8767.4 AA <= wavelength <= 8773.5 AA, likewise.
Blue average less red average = 0.3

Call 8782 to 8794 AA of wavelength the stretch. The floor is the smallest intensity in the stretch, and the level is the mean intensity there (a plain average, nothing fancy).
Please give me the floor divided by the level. 0.977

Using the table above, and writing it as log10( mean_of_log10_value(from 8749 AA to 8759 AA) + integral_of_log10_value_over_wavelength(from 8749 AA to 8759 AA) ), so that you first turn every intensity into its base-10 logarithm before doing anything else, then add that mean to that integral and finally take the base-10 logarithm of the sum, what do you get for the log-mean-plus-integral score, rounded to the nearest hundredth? 1.03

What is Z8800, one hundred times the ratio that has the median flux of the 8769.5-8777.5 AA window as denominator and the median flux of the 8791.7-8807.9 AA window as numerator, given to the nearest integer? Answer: 101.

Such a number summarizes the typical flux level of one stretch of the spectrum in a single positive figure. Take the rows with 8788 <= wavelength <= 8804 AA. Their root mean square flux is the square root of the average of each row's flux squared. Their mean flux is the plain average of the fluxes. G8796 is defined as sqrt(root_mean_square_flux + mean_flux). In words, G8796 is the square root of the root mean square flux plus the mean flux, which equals 4.30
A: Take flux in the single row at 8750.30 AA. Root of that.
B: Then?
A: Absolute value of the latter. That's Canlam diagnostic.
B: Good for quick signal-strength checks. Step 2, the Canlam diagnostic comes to 3.07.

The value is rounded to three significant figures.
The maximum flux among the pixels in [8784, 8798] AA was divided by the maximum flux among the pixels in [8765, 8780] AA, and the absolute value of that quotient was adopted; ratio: 1.03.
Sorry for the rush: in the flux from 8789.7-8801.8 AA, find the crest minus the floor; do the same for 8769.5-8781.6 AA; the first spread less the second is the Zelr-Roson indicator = 0.54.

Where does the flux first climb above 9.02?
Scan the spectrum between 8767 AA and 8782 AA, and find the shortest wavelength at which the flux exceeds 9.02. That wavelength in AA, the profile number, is 8768.45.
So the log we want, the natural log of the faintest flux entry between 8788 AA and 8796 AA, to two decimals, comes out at 2.21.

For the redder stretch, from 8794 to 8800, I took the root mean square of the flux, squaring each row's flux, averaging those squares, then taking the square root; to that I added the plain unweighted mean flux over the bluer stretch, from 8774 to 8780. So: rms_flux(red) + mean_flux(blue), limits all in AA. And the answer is 18.0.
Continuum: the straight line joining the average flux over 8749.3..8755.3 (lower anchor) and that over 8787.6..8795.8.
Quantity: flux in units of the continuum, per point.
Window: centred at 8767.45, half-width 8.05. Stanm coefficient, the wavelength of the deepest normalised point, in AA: 8774.51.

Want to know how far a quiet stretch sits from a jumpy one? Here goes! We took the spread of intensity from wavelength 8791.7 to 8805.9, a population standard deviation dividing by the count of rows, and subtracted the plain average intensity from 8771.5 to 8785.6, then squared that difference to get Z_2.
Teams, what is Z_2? 78.2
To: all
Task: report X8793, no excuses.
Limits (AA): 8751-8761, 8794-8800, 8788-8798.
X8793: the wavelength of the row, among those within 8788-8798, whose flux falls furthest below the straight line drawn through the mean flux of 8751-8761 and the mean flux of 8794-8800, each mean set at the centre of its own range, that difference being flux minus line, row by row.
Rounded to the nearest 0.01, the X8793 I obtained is 8796.76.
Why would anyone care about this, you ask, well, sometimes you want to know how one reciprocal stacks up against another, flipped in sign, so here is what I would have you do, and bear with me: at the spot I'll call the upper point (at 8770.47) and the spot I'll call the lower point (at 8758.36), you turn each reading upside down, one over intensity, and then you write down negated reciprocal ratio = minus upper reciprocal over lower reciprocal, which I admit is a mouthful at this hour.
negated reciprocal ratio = -1.04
